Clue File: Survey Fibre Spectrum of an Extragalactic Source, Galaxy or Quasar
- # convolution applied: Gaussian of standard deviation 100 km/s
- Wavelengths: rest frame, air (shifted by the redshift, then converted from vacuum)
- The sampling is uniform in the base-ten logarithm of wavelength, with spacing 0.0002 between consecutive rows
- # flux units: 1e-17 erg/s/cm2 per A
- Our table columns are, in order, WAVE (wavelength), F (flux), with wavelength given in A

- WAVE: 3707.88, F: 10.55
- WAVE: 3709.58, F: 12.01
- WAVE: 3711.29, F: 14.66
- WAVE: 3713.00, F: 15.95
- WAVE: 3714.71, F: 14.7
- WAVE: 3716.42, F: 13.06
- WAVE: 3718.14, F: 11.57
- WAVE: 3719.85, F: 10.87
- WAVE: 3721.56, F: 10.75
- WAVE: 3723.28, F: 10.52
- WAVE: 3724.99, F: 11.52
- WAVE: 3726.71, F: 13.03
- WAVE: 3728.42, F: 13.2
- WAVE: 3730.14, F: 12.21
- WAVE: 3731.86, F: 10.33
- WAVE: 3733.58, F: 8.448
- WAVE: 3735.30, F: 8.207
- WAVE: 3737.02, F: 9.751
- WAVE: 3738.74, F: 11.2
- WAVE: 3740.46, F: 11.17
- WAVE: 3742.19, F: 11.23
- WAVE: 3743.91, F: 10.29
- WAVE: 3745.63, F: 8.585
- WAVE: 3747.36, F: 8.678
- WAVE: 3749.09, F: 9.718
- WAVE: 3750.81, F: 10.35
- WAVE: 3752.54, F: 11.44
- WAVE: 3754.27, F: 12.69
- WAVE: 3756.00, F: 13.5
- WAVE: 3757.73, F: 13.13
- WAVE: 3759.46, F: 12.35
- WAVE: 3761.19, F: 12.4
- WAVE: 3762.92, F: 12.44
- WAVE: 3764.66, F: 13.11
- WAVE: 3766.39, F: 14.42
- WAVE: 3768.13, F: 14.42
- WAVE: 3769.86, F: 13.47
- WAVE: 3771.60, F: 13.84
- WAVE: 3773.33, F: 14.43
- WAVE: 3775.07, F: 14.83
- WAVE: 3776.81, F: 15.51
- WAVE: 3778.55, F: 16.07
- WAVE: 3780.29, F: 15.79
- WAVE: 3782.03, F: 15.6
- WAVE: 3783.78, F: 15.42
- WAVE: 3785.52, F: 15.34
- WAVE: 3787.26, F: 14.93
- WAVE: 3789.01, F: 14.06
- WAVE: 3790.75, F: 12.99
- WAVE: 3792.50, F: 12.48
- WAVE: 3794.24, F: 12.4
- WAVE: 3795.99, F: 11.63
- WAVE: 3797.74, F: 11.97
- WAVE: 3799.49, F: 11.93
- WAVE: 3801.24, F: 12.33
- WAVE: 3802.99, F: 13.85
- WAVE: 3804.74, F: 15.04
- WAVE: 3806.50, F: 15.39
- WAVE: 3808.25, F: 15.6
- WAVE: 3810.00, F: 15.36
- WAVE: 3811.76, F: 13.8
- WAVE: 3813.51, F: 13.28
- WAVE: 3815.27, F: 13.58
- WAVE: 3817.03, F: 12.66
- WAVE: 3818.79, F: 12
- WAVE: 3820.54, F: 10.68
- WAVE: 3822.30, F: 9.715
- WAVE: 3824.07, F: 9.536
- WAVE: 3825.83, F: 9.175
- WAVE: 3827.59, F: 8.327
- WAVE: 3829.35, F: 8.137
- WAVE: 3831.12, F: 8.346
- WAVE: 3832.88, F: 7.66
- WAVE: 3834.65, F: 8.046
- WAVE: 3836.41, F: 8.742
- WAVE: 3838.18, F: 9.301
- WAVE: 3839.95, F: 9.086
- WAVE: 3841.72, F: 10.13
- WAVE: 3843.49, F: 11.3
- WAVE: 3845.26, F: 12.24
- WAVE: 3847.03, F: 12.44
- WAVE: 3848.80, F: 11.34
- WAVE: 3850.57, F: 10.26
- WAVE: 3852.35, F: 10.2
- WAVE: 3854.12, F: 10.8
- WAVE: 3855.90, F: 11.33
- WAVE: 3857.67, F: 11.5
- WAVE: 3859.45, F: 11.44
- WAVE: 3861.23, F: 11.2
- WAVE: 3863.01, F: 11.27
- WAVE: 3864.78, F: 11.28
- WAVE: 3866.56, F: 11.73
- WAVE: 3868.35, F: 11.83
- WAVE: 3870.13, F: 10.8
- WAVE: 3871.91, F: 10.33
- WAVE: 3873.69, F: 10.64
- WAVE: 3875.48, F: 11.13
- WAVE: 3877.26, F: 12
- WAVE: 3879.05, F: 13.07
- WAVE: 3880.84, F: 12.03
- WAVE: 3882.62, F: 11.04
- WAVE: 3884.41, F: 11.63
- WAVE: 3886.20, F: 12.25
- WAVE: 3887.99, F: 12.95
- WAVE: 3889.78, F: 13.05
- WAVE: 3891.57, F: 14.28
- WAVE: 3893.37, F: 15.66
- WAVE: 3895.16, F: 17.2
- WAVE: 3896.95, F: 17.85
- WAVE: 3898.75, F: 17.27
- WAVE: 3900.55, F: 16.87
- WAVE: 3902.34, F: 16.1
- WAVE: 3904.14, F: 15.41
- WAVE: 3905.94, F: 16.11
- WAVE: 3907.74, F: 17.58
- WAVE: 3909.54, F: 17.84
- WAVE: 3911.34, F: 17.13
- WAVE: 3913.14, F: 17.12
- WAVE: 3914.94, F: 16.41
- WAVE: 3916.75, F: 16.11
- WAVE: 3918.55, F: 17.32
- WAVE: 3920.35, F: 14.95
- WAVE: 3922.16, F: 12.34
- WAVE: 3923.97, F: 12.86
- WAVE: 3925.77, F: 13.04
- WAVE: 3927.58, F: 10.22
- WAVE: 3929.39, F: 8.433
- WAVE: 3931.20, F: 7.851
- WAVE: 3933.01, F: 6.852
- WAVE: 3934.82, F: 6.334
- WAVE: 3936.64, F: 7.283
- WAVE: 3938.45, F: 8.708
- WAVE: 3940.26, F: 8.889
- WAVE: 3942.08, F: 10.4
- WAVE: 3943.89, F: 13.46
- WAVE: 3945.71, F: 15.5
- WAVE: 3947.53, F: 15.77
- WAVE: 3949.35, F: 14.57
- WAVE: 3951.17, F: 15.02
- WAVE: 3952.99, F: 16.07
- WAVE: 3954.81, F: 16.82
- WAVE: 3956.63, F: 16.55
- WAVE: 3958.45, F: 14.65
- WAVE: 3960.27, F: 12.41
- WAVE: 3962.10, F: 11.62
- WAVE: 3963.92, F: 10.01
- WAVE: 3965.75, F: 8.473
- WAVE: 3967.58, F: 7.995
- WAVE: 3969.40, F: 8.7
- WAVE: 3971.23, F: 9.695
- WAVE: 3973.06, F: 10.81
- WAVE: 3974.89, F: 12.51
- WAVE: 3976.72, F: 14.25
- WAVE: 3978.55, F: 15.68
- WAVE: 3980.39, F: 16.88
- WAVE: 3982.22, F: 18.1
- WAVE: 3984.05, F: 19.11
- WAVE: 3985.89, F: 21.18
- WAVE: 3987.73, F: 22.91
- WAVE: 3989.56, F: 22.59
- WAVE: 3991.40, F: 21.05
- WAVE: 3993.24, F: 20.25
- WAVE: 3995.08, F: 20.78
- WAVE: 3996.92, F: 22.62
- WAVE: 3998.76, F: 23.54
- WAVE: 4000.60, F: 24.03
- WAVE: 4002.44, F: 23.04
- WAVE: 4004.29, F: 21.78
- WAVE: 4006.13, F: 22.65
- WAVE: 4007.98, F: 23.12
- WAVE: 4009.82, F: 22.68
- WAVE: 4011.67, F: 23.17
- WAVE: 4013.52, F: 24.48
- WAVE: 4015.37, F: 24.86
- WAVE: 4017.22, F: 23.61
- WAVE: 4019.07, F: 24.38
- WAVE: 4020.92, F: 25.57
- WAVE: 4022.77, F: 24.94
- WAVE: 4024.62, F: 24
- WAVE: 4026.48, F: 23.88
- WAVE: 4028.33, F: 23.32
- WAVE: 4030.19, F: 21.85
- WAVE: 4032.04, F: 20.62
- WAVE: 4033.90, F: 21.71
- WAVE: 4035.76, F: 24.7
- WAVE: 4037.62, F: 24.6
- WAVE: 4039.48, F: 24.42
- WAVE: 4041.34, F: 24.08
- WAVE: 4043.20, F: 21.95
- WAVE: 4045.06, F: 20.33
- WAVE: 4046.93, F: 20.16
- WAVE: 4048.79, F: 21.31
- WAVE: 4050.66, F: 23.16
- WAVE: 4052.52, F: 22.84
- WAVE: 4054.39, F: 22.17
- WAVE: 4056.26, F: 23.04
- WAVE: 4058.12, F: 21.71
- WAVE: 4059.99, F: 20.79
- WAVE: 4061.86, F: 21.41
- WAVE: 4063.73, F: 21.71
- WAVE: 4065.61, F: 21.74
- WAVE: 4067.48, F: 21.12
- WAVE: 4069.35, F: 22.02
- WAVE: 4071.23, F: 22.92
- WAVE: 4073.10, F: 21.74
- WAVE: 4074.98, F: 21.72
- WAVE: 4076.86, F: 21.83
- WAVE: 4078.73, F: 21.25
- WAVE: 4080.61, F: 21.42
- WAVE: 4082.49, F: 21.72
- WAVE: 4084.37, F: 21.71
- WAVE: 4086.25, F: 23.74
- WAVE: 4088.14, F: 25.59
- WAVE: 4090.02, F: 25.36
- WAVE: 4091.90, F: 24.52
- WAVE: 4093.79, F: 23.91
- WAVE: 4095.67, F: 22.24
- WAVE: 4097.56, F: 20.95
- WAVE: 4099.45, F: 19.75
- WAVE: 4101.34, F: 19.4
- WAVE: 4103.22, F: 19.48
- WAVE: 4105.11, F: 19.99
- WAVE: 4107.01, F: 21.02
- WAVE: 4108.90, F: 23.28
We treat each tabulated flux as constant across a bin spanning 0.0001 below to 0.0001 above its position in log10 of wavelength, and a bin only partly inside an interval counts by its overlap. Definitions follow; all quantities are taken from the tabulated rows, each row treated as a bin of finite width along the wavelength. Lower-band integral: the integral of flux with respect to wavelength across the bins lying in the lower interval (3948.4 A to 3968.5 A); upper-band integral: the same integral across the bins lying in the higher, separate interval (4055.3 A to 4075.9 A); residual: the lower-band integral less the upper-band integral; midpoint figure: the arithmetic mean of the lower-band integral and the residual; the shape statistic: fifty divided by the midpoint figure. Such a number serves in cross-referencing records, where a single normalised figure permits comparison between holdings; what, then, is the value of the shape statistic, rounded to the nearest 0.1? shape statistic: 1.3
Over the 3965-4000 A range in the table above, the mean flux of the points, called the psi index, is 17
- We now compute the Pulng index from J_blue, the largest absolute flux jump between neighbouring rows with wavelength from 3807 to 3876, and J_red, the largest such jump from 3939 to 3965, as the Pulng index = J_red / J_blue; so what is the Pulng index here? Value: 2.0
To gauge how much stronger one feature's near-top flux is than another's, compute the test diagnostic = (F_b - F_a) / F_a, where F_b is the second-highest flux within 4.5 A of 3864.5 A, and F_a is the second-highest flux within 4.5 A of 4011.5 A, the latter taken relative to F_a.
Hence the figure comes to -0.52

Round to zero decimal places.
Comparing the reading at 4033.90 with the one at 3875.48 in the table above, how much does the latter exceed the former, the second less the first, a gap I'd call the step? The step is -11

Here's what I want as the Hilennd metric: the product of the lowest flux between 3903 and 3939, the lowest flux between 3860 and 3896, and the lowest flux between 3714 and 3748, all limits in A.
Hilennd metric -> 537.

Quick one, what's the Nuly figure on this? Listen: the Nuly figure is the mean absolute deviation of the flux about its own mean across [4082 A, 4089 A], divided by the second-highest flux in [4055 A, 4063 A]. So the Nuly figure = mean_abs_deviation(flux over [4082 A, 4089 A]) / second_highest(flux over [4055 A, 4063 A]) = 0.068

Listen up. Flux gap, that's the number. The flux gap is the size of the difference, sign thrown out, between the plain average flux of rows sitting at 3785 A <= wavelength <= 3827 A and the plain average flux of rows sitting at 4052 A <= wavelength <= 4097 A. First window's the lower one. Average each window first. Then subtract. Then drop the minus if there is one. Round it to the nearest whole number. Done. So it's 10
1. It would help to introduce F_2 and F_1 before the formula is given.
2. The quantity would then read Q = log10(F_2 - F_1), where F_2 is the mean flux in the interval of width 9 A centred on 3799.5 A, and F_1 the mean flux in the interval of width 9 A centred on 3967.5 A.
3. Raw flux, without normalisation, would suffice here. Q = 0.5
